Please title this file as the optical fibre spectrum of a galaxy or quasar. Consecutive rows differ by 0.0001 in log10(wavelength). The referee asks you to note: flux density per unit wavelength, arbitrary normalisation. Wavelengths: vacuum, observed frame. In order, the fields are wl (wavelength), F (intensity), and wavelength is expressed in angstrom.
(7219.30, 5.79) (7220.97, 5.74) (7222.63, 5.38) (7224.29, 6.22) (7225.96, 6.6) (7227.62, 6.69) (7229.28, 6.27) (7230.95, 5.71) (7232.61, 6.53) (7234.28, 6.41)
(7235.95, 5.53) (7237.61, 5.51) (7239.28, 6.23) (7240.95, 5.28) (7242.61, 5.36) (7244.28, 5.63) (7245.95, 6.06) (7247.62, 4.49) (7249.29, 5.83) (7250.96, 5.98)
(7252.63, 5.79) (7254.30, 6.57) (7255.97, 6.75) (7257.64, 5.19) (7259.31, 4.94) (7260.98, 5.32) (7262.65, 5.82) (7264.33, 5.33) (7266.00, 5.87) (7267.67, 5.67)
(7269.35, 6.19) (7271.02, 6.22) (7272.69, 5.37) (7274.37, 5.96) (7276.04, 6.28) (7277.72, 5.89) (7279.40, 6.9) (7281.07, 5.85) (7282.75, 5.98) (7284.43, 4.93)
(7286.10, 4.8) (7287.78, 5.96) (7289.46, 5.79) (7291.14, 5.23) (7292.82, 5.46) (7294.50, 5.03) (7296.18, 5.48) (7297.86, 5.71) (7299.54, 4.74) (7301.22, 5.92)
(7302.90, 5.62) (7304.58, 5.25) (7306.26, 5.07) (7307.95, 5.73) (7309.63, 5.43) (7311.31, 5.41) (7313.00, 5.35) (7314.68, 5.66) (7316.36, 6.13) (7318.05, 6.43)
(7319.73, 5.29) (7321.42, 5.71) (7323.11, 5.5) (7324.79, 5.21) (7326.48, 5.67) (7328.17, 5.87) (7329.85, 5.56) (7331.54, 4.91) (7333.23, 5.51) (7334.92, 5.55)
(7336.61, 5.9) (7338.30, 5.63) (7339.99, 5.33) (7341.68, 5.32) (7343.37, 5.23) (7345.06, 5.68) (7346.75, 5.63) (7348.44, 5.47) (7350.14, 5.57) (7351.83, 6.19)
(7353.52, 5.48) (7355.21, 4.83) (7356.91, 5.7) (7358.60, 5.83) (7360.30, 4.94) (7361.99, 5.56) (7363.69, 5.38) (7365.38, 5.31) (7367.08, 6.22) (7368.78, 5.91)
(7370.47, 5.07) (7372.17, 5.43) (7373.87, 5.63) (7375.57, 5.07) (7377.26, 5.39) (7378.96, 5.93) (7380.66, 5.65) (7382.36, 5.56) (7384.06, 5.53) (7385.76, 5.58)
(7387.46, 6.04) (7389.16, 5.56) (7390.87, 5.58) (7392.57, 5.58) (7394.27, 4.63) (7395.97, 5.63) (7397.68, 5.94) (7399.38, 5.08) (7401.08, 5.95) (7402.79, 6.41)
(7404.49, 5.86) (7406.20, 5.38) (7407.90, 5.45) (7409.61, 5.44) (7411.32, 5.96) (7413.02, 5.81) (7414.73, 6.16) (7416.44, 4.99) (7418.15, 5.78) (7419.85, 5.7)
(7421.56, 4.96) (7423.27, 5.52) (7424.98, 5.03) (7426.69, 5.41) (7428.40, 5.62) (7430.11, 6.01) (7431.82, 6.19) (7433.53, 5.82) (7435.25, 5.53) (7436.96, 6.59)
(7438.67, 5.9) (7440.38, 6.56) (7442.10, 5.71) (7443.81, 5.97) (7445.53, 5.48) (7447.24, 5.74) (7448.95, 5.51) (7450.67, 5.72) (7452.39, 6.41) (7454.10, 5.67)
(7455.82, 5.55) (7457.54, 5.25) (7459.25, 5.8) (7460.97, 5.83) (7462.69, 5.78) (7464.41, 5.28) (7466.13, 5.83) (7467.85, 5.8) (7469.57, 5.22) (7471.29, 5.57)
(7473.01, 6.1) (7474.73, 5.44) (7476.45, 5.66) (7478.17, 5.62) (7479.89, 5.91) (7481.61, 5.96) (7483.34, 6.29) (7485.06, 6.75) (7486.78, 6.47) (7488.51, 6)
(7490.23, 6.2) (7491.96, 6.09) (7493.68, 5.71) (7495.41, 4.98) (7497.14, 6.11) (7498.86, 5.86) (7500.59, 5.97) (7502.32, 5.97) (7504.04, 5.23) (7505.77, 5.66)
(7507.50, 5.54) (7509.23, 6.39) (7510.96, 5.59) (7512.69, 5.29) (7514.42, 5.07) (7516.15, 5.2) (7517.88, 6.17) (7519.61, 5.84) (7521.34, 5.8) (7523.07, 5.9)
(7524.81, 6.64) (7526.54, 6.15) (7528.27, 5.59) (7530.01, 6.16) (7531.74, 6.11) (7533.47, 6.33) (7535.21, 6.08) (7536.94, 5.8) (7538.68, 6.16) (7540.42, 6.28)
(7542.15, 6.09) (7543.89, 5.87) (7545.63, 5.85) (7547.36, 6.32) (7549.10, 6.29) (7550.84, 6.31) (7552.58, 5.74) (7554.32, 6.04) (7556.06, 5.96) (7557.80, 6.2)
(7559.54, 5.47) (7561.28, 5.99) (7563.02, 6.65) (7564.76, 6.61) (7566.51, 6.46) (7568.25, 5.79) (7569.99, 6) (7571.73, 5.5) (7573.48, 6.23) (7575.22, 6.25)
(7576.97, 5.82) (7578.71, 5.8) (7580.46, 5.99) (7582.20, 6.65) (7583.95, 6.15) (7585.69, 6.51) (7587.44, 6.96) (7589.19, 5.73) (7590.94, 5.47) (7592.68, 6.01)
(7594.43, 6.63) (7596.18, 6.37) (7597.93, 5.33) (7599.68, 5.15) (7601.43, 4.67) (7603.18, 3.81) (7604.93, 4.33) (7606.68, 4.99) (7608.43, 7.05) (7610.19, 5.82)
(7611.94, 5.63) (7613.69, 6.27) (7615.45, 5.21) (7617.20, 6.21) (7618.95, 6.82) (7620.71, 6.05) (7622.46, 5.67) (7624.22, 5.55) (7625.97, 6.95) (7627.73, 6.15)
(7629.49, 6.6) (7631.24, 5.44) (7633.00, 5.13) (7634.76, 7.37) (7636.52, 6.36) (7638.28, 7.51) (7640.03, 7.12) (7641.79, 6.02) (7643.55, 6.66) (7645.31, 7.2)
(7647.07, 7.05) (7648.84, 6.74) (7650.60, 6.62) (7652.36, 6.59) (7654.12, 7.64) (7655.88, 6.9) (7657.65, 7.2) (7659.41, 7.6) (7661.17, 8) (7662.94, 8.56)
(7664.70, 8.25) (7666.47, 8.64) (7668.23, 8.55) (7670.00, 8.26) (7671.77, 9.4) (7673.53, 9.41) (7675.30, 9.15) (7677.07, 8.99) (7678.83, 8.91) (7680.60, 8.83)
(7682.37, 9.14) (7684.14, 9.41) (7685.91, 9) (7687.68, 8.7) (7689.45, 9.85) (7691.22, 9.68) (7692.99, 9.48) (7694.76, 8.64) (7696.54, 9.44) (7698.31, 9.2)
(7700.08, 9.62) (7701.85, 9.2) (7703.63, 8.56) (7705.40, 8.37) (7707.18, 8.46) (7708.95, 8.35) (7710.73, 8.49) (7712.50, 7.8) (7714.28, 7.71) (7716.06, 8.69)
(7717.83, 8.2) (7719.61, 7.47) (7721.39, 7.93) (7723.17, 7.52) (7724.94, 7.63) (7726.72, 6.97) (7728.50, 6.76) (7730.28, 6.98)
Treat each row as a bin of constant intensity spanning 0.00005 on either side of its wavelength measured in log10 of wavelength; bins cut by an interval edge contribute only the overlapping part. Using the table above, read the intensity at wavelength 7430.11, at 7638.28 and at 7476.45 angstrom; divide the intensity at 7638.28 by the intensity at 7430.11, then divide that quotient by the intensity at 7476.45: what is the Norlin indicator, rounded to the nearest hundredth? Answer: 0.22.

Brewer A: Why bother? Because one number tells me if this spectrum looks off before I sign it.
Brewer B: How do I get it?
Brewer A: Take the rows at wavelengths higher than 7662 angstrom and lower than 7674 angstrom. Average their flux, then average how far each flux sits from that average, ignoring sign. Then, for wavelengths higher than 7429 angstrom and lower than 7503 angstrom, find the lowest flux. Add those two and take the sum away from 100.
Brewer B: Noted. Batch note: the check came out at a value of 94.6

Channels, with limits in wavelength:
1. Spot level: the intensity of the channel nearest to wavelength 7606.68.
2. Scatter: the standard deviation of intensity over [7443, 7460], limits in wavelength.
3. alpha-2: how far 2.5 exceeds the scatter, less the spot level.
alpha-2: -2.8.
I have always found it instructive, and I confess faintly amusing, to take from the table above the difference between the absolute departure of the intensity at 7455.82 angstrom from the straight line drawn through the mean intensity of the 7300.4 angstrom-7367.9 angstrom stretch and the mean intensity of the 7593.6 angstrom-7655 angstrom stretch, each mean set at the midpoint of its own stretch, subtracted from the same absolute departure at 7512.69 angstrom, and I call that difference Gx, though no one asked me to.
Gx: 0.37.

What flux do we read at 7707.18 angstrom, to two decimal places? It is 8.46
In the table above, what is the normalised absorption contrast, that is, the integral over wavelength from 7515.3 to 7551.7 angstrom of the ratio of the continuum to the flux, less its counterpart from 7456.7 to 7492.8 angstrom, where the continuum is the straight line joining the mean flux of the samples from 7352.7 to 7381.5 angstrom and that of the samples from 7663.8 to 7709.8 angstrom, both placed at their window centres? 2.8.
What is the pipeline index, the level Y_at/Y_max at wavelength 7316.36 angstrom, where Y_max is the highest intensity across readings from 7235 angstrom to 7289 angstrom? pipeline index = 0.89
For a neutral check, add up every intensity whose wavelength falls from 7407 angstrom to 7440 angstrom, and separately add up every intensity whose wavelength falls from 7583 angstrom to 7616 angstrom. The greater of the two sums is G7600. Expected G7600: 108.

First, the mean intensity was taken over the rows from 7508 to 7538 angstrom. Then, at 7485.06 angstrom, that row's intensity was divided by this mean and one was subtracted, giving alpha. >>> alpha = 0.15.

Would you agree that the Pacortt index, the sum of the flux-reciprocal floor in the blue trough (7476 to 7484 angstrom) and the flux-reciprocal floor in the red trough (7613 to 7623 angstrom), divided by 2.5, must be 0.122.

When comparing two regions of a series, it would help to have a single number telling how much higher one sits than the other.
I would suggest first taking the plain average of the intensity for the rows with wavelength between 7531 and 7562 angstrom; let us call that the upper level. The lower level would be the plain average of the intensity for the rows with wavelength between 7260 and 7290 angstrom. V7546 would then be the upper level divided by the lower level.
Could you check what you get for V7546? 1.05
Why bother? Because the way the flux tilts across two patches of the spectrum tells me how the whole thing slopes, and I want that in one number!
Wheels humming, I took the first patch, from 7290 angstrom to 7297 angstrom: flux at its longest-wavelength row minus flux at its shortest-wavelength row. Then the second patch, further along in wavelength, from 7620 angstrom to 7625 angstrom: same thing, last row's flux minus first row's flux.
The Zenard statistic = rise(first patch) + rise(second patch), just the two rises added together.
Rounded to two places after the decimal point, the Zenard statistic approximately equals -0.25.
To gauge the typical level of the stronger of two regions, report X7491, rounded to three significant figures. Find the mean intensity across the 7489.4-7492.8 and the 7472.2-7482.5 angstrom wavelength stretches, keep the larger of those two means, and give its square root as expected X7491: 2.48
